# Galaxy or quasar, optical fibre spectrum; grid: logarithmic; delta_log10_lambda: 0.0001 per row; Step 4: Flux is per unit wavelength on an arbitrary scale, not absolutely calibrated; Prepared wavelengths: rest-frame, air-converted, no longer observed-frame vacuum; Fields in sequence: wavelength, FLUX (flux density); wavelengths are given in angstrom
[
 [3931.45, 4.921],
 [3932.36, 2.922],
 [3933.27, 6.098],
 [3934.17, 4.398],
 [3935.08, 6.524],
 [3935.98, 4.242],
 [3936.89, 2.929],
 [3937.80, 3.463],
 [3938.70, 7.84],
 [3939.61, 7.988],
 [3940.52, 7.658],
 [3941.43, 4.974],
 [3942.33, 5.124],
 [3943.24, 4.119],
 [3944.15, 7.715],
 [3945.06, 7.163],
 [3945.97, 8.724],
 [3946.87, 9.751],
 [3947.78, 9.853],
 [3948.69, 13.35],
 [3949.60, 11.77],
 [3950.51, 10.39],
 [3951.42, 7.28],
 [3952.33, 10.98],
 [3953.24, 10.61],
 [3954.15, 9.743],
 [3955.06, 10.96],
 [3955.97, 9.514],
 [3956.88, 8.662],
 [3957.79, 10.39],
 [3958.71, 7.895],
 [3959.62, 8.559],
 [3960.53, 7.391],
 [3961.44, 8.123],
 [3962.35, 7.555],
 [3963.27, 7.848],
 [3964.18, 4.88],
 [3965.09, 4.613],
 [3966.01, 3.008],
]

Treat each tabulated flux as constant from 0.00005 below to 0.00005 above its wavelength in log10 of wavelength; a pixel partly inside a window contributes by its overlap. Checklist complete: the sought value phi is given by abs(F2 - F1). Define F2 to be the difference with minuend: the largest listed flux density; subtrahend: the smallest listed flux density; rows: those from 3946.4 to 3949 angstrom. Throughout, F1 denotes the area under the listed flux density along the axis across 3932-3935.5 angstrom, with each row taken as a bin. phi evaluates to 14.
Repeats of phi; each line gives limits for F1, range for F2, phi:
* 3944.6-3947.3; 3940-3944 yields 20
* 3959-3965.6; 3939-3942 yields 43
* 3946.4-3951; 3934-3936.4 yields 48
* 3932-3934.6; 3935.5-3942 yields 7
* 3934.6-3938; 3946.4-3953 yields 9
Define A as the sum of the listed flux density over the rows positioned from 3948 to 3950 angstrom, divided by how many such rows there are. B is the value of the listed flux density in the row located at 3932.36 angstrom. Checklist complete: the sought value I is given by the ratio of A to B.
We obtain 4.3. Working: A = 12.6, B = 2.922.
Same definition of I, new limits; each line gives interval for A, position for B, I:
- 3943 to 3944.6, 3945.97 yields 0.7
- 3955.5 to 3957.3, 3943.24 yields 2.2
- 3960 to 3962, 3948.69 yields 0.6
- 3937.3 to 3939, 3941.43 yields 1.1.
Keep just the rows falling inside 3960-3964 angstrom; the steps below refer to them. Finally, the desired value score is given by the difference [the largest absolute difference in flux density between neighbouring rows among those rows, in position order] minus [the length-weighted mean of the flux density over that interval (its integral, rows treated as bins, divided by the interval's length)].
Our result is -6.8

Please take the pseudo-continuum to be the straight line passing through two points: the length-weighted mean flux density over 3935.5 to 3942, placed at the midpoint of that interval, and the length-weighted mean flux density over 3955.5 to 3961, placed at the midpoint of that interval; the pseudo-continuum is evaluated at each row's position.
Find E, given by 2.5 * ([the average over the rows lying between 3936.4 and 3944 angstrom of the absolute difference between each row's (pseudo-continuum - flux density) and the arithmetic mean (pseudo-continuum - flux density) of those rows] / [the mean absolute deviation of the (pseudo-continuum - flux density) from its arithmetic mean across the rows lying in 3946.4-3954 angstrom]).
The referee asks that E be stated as 4.0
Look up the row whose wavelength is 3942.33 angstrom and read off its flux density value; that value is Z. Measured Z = 5.124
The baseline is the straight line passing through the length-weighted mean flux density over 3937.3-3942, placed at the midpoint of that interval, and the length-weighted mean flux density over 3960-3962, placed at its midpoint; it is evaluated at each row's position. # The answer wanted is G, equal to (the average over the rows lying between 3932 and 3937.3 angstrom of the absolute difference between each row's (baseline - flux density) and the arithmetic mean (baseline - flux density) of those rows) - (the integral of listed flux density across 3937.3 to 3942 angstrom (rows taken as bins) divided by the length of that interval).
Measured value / -5.1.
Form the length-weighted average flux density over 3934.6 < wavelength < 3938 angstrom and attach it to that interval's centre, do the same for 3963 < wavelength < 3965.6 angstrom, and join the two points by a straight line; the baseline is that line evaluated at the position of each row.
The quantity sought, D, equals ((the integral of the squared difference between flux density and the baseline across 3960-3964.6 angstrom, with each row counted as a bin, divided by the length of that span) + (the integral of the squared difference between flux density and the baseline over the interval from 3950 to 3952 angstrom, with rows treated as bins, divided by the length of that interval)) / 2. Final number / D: 12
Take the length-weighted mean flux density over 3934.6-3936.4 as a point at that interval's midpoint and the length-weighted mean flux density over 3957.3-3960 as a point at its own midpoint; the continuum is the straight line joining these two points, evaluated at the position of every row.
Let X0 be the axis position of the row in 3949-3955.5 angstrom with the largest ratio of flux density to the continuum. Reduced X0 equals 3949.60 angstrom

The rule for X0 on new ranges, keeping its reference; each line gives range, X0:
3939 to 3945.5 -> 3939.61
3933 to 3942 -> 3938.70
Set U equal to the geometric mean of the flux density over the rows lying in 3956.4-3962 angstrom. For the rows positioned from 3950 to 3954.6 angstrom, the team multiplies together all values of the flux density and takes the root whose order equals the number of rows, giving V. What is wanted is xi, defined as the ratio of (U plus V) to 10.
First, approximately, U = 8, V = 10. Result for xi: 1.82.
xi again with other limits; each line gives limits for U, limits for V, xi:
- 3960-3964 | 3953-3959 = 1.74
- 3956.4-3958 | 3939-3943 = 1.58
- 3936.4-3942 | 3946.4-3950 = 1.65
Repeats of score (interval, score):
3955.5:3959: -6.7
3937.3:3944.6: -1.7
